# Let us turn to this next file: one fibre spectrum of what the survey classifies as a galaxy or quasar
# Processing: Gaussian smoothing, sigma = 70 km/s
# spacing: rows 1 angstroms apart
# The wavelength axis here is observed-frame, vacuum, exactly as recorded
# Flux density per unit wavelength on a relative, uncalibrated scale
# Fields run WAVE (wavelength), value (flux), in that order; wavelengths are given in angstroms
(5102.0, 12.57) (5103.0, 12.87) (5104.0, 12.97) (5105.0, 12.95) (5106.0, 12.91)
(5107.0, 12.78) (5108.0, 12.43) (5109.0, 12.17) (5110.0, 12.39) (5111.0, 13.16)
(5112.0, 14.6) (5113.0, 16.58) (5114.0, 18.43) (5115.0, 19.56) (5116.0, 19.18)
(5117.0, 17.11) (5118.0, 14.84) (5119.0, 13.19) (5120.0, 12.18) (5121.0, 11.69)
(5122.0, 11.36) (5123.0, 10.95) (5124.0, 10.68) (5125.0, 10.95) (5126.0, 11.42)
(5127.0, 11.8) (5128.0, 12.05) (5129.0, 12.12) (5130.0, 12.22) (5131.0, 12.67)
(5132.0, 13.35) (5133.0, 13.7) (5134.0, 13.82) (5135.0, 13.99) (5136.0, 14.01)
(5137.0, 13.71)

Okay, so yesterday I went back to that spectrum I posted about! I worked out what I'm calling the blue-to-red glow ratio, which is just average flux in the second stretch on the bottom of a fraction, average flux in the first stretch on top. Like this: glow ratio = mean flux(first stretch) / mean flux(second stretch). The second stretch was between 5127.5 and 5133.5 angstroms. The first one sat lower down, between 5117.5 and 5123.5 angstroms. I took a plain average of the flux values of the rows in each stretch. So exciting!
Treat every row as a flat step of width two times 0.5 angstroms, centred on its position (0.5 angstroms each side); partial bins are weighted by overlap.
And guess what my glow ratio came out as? 0.98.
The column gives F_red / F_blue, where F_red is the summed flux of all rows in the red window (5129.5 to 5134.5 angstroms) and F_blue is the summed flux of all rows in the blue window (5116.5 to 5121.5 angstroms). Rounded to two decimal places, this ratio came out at 0.95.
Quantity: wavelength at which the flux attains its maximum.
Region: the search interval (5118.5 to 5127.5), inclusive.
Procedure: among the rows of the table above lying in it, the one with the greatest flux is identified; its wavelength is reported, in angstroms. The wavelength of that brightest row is 5119.0 angstroms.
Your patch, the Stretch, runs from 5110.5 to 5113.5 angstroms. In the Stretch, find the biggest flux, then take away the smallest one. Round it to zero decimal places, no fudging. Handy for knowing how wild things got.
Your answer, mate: 3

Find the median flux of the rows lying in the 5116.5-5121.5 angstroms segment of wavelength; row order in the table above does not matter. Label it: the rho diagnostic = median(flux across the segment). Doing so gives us 13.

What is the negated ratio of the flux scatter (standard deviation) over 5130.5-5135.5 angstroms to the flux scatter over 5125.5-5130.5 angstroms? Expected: -1.6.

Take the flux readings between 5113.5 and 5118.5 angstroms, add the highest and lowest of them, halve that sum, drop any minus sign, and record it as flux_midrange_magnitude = 17.2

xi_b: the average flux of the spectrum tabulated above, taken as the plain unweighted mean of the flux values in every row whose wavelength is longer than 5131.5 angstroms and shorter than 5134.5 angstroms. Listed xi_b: 13.6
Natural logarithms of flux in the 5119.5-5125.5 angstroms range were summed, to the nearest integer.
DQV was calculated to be 15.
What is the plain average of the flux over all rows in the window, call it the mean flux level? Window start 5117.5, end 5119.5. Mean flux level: 14.0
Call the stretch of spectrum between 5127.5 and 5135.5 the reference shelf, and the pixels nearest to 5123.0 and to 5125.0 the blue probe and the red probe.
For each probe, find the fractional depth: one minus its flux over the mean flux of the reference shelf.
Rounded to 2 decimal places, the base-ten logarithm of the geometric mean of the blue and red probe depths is -0.80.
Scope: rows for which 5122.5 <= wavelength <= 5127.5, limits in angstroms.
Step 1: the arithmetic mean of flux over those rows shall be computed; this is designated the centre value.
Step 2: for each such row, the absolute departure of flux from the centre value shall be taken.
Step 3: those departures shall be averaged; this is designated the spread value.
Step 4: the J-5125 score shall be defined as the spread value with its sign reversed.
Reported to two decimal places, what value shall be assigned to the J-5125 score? -0.36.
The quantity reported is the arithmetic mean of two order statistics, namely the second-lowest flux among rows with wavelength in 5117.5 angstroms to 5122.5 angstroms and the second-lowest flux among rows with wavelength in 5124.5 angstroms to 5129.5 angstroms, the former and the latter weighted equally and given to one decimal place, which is 11.6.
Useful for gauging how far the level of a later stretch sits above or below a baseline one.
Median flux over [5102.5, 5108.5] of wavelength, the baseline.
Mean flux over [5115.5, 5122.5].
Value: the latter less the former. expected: 1.3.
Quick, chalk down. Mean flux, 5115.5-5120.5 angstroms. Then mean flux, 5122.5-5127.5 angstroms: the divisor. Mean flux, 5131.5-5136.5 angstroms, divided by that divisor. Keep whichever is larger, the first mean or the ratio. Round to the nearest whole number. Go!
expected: 15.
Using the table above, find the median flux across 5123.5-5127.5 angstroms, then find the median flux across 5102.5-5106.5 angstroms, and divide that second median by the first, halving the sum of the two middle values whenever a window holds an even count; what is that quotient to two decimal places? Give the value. 1.16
